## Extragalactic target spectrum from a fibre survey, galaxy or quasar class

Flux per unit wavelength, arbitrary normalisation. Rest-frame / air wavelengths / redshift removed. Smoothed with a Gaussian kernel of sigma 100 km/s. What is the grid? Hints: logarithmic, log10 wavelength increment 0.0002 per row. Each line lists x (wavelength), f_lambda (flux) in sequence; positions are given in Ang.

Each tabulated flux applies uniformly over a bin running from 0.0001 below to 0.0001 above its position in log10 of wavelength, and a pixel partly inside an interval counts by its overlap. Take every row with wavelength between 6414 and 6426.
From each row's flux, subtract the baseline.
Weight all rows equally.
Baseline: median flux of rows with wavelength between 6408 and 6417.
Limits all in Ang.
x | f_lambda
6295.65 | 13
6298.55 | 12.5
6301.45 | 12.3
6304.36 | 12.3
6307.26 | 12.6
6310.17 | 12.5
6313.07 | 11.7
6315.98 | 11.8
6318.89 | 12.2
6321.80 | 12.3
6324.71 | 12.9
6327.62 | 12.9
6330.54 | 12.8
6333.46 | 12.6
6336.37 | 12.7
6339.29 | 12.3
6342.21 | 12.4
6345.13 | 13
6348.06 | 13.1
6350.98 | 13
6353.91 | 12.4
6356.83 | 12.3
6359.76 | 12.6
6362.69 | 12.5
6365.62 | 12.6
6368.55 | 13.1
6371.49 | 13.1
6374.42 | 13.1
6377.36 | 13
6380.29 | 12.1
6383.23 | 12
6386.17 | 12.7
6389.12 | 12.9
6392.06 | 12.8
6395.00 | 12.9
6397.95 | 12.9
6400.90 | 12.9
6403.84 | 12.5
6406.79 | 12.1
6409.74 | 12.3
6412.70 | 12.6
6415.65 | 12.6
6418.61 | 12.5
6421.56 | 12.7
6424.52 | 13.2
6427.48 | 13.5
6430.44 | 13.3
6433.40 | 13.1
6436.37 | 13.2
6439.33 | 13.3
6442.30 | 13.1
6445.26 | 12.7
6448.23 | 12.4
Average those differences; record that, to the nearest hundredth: 0.15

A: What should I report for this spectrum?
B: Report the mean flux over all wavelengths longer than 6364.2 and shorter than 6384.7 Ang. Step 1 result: 12.7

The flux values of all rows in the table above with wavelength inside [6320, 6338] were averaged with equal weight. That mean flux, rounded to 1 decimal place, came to 12.7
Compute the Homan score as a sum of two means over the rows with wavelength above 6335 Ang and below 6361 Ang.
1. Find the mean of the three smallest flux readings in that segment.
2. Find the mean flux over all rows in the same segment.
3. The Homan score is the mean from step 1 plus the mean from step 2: 25.0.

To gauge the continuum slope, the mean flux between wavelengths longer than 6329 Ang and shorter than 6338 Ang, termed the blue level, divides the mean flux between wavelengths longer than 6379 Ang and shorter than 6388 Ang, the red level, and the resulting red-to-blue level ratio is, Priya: 0.97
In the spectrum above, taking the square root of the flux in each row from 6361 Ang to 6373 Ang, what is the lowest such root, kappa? 3.54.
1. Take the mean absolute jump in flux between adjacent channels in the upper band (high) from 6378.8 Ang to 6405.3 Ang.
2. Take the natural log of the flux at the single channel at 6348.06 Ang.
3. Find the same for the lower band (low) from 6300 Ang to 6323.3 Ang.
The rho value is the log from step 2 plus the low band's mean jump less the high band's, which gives 2.63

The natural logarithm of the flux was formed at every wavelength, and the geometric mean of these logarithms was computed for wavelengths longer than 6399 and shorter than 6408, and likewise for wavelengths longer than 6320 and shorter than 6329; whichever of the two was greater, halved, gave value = 1.271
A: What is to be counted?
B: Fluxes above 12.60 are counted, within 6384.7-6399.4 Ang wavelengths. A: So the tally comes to 5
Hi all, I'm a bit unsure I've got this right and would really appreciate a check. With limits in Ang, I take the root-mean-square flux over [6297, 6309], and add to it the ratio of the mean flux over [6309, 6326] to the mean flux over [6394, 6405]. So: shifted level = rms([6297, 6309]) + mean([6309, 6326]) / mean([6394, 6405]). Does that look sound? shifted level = 13.4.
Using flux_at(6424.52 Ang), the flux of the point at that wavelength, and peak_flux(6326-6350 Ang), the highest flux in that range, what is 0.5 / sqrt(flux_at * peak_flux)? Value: 0.0380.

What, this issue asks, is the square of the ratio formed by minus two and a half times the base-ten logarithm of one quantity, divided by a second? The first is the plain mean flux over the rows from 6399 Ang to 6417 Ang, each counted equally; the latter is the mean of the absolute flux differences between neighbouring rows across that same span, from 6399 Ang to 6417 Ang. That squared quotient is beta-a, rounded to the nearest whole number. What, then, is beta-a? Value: 111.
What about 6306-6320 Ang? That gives 60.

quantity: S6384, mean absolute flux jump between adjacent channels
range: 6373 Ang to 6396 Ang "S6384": 0.31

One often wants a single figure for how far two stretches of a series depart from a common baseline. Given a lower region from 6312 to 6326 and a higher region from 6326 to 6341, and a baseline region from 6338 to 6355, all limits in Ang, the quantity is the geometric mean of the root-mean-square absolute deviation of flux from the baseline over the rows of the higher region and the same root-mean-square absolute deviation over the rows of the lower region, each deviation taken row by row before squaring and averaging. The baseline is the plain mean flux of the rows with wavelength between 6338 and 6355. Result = 0.38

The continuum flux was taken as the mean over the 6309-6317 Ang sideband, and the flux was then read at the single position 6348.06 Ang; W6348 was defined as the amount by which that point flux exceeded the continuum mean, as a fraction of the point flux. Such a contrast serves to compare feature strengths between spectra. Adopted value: 0.084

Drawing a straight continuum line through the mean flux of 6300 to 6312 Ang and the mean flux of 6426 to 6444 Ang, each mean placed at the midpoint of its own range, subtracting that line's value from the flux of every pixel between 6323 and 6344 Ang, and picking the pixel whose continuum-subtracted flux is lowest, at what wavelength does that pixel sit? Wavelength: 6339.29 Ang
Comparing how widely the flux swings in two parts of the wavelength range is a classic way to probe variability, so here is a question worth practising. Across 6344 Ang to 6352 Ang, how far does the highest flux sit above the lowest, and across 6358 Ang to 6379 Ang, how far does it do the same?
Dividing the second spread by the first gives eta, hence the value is 6.0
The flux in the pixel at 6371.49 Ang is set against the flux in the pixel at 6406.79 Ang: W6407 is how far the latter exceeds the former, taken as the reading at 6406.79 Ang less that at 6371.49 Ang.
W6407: -1.0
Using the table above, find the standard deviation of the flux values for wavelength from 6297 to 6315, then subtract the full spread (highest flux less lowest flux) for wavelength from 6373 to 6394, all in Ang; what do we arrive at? -0.8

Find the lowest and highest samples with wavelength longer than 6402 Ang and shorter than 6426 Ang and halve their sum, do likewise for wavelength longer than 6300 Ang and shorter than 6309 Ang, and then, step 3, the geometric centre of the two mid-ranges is 12.5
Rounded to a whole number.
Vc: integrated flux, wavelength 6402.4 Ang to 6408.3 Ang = 73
